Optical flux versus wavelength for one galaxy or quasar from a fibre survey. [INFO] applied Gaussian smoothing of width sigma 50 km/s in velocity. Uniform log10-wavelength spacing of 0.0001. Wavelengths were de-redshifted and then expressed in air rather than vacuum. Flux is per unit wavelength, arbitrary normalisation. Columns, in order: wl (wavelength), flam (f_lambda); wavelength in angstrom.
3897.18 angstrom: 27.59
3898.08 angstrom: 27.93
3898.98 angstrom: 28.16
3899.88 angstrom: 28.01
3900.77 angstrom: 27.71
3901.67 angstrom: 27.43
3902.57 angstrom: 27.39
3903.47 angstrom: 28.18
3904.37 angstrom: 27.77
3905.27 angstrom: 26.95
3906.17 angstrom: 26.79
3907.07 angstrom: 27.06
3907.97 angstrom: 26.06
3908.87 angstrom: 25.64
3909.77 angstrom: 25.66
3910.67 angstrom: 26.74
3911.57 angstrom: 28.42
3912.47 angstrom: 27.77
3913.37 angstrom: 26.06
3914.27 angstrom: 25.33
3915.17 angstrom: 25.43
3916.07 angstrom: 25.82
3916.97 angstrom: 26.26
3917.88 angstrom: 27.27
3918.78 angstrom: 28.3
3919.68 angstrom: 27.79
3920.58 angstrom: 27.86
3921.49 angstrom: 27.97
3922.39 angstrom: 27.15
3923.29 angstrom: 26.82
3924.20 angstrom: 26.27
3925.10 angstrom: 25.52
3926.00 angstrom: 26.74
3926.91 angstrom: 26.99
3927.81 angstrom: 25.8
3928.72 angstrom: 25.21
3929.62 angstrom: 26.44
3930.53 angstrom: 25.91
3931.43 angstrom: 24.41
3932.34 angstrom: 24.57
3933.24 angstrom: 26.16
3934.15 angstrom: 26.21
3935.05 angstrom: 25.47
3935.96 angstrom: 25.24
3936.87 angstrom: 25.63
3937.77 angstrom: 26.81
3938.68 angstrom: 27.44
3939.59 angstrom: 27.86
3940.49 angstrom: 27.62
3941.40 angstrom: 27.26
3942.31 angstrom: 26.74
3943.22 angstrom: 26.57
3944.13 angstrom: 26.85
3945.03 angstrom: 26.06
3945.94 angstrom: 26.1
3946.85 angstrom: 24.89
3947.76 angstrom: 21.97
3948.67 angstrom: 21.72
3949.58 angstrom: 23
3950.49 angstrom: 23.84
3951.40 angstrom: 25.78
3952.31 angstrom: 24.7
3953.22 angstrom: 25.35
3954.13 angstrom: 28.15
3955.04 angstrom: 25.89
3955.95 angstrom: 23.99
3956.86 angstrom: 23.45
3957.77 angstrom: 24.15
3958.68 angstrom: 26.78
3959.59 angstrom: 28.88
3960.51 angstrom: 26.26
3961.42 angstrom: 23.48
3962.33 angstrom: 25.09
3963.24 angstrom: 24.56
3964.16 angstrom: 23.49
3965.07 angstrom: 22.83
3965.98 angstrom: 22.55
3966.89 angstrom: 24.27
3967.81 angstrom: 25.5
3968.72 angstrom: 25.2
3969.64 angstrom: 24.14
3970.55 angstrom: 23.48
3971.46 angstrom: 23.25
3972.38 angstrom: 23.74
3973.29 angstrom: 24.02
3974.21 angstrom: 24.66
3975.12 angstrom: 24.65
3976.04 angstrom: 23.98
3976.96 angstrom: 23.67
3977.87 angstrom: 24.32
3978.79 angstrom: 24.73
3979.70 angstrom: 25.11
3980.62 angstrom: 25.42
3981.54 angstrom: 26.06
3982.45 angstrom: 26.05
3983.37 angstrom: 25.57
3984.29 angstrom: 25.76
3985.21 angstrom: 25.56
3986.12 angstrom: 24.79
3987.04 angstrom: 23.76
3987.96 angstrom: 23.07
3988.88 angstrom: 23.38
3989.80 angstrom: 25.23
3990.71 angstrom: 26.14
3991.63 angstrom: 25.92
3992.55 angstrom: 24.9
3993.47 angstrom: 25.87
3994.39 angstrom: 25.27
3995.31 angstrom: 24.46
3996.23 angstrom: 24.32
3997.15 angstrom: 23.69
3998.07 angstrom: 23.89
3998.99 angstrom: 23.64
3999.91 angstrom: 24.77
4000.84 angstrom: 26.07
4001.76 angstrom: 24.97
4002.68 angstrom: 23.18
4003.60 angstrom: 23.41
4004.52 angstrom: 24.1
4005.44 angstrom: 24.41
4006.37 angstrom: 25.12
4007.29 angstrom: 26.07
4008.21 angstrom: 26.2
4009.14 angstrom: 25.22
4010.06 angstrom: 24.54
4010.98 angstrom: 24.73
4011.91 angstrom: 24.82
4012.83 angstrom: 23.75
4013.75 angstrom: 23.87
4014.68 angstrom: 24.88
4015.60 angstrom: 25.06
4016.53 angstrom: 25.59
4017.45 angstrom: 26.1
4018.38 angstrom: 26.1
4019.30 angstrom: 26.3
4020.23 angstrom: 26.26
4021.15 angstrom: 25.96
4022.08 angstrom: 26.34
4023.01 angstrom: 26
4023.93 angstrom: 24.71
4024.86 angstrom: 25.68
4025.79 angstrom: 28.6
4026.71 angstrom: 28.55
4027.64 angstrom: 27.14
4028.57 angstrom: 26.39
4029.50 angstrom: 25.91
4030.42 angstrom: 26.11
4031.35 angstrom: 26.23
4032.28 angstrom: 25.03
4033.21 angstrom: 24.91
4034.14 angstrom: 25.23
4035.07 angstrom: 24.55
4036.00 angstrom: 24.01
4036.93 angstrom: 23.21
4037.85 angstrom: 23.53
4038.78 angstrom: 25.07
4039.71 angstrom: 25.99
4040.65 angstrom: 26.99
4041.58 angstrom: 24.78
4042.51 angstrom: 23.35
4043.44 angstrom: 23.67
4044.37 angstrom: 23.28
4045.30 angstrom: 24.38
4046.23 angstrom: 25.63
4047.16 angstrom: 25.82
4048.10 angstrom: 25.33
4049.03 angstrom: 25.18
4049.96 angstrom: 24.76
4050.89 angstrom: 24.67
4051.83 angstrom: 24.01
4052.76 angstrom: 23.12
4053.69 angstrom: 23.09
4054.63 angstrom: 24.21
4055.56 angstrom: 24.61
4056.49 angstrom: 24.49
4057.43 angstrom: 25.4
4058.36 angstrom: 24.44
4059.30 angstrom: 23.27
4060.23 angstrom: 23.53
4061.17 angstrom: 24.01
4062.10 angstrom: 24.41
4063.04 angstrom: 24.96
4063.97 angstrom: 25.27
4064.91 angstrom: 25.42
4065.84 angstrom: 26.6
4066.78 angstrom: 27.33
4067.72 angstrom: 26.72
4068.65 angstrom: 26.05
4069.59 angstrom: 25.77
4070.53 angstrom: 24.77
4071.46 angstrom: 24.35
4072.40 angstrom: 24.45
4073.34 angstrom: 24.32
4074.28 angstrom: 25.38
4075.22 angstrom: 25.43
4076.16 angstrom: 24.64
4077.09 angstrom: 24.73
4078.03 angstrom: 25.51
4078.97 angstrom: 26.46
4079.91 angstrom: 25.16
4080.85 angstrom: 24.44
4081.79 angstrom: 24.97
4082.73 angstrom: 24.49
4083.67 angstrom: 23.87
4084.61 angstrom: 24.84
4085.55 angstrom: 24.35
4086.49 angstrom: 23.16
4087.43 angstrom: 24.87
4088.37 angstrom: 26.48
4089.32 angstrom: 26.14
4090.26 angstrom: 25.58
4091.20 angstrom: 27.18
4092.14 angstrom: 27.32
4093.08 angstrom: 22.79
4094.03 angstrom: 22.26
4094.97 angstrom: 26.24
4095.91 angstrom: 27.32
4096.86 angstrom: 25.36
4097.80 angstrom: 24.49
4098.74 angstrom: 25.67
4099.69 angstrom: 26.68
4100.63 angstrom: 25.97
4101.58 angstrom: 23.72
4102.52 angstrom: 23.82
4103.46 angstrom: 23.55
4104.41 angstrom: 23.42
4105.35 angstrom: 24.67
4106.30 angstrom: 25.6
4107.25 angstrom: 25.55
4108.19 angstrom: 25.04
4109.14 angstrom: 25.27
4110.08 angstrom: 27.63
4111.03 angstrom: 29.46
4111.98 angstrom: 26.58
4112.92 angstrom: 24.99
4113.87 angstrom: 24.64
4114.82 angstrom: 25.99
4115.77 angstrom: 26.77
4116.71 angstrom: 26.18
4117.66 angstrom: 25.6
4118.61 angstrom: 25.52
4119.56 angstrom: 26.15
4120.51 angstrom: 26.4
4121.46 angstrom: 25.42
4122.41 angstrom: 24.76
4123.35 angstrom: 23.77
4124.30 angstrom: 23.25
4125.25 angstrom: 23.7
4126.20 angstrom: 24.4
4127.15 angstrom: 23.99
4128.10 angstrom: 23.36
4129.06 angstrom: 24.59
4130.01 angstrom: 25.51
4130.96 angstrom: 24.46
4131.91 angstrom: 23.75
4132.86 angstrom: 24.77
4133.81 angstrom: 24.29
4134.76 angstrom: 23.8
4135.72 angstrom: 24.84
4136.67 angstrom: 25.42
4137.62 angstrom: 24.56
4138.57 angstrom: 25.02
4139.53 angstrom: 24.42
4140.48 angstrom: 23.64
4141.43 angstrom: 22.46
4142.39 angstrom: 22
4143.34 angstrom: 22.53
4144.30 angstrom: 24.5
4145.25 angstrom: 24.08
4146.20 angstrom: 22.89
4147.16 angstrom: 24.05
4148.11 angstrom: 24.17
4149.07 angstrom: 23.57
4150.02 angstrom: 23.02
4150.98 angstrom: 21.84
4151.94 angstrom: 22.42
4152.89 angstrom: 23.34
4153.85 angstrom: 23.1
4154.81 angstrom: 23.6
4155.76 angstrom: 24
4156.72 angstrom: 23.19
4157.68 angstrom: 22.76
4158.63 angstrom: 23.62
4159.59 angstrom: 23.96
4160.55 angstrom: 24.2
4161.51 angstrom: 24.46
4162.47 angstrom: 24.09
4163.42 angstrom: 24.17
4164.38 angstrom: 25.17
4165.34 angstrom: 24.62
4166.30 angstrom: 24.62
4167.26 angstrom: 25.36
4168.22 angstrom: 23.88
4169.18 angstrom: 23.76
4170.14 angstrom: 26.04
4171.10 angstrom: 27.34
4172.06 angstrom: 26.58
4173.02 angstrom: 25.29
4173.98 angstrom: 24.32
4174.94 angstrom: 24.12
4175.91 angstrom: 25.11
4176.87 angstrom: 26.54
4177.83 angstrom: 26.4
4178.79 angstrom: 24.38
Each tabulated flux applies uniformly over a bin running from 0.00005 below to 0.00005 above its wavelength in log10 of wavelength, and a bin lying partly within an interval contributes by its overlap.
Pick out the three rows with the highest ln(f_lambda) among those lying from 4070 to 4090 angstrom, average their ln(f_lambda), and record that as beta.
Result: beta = 3.27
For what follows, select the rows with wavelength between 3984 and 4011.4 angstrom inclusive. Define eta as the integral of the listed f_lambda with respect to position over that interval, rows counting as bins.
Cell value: 678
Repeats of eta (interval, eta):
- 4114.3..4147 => 801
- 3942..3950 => 199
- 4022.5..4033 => 277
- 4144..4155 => 257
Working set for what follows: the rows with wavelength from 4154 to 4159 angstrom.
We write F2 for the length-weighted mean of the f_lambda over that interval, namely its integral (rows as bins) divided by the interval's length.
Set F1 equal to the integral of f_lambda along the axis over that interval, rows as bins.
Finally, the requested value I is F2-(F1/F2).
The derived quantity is 18.4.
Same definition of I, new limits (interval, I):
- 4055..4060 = 19.4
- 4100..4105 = 19.2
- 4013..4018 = 20.0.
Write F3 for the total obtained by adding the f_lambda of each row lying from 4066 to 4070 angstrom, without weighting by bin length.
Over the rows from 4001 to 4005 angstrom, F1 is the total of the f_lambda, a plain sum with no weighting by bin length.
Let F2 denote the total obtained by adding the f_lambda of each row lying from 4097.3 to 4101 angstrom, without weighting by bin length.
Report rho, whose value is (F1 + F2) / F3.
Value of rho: 1.87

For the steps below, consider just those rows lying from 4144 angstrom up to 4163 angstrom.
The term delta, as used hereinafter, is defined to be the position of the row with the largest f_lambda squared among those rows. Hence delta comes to 4144.30 angstrom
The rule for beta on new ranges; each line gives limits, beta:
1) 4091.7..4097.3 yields 3.29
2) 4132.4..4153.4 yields 3.22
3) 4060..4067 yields 3.27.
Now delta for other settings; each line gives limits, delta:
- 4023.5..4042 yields 4025.79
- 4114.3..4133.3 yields 4115.77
